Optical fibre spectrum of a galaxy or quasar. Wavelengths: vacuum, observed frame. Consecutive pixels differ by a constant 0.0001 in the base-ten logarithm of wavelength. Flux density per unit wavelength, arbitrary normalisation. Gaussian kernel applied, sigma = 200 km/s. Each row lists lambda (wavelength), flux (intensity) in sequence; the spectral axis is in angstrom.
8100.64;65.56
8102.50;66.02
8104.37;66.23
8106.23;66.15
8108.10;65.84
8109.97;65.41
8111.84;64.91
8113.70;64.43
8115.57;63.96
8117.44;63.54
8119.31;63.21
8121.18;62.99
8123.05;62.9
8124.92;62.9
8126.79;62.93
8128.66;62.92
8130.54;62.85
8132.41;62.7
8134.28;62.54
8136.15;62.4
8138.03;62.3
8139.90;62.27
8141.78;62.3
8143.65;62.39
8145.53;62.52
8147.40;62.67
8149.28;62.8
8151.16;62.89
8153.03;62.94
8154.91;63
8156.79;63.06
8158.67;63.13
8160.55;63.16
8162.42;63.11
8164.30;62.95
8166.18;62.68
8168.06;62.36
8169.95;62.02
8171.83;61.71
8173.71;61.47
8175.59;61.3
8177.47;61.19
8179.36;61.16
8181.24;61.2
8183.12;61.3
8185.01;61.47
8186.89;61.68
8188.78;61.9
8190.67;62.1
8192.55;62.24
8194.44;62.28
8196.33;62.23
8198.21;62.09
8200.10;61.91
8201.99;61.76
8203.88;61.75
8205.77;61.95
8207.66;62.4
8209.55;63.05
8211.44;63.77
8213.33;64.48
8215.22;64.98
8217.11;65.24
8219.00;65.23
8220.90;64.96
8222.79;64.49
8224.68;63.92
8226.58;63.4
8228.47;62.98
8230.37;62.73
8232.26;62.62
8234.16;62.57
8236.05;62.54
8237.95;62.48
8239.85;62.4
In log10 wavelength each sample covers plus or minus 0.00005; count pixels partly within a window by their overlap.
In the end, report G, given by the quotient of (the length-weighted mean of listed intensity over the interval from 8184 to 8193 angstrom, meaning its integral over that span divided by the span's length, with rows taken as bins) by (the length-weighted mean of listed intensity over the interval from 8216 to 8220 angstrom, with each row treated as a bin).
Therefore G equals 0.95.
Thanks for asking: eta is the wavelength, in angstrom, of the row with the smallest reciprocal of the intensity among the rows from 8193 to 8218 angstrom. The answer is 8217.11 angstrom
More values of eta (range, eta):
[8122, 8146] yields 8126.79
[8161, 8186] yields 8162.42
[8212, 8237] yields 8217.11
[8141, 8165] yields 8160.55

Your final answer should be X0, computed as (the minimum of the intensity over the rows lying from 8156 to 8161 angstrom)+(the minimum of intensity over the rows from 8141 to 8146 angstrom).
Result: 125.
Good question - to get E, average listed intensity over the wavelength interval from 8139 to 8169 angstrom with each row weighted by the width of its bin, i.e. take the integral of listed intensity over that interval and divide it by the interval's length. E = 62.8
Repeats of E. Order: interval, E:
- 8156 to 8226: 62.6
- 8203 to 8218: 63.5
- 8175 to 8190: 61.4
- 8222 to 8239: 63.1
